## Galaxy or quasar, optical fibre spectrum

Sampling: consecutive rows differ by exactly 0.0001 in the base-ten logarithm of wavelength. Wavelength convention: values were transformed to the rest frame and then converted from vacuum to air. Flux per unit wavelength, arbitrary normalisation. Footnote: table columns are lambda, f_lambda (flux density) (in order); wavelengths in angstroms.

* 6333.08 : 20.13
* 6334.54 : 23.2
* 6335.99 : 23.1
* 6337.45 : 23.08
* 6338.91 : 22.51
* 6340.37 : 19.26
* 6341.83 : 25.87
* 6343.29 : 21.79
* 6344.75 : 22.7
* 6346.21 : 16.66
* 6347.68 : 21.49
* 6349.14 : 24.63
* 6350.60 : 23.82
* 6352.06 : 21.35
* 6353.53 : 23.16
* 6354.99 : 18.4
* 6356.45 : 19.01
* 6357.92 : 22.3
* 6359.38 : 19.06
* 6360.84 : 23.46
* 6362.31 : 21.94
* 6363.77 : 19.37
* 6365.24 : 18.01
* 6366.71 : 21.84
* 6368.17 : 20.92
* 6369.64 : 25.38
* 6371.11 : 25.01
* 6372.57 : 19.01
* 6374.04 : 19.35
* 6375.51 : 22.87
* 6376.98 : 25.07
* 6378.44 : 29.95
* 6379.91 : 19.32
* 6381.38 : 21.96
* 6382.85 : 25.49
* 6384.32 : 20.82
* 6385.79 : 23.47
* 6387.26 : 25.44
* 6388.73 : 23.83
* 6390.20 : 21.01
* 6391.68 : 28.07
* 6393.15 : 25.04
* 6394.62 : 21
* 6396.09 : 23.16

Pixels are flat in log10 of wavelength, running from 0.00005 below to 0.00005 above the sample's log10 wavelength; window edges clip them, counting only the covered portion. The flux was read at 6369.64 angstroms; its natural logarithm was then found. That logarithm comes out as 3.23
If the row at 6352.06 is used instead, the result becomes 3.06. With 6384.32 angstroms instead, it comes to 3.04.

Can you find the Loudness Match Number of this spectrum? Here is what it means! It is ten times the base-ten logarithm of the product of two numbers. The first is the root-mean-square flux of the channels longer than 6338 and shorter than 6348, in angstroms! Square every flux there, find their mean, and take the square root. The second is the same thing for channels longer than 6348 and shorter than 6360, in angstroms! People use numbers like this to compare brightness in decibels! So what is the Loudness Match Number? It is 26.69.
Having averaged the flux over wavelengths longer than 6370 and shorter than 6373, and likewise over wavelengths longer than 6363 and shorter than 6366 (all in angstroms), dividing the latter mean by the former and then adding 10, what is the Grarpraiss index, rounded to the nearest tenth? 10.8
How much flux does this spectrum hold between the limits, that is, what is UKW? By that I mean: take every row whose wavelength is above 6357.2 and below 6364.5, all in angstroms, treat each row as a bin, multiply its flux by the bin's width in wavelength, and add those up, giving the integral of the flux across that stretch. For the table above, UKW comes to 155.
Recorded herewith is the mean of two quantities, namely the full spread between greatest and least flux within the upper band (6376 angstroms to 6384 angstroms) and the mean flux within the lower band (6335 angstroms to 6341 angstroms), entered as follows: 16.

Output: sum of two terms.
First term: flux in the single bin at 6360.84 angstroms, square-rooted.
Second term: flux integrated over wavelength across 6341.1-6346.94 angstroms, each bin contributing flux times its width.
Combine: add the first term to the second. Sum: 132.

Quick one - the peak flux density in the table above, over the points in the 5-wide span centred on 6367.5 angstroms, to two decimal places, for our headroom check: 25.38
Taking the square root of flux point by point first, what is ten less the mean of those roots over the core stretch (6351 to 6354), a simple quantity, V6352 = 5.28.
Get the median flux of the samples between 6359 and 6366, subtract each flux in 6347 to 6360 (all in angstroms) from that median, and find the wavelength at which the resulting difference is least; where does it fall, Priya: 6349.14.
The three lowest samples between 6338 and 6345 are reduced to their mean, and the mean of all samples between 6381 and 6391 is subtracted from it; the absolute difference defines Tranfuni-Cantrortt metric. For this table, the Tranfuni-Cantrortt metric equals 2.0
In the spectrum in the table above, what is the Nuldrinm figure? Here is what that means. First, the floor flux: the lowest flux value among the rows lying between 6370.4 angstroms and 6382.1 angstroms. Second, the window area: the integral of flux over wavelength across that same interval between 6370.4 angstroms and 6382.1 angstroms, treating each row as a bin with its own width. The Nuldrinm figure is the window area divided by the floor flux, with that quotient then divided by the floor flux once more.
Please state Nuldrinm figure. 0.74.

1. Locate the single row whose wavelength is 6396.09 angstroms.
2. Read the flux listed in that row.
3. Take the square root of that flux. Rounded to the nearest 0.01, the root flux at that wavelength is 4.81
